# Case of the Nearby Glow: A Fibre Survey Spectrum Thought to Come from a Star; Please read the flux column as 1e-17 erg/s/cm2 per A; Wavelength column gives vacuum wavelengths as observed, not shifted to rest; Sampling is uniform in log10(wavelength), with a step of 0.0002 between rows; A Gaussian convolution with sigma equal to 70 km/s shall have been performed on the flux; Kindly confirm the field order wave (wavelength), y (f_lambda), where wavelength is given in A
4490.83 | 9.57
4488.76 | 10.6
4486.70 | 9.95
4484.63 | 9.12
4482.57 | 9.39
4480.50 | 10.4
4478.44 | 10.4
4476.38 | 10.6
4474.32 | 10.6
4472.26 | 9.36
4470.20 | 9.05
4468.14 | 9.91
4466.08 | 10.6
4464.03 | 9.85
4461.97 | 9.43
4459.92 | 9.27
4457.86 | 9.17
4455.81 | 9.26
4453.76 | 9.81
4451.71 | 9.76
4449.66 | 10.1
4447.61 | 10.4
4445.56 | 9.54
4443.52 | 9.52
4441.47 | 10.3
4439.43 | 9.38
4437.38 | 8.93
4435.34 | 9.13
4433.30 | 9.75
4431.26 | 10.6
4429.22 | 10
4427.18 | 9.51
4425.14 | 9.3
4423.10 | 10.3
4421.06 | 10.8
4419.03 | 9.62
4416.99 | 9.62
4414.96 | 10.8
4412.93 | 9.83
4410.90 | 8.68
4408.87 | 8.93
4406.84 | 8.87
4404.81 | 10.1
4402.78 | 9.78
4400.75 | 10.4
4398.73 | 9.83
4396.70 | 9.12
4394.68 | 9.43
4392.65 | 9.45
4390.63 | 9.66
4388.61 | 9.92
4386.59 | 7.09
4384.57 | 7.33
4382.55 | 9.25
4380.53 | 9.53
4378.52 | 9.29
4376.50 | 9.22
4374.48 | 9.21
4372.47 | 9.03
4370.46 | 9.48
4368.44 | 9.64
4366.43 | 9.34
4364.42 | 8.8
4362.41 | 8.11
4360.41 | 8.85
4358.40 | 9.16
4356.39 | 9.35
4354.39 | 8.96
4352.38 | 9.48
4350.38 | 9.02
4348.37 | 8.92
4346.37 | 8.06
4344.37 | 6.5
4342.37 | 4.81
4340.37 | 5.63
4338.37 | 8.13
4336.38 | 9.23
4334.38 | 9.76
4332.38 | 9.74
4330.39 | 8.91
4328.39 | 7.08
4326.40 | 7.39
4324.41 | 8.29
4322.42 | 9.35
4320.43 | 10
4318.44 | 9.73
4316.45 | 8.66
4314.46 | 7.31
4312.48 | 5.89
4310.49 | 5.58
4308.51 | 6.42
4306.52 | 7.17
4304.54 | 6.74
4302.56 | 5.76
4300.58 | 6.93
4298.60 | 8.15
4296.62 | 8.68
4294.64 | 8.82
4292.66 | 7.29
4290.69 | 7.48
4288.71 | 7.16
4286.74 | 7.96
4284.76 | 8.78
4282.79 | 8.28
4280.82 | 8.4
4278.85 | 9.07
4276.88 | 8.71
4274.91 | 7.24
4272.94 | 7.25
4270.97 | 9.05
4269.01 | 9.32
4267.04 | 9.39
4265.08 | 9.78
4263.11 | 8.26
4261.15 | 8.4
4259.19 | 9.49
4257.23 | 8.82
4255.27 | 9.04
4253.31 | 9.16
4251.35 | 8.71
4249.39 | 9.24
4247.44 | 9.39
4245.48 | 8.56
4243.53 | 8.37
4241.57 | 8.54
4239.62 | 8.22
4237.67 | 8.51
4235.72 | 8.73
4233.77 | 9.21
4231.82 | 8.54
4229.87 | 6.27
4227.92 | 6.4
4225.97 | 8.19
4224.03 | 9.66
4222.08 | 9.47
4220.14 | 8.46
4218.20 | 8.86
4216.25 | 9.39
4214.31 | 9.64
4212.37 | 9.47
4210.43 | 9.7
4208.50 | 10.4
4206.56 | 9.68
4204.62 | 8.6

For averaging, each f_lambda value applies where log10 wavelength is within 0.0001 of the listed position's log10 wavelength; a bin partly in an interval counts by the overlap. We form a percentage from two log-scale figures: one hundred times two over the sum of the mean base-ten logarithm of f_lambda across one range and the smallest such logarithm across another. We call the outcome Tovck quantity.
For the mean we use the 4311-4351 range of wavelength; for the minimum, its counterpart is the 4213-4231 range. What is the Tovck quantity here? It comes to 118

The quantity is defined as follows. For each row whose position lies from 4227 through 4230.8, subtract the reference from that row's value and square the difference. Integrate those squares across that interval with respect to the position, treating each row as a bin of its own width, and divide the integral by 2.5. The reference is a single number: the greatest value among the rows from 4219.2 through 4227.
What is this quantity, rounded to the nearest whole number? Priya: 17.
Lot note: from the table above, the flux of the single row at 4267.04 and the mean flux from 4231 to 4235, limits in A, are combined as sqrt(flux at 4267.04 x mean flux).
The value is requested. 9.13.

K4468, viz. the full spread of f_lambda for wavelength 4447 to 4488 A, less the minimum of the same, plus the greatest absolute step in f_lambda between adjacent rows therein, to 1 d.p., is -6.3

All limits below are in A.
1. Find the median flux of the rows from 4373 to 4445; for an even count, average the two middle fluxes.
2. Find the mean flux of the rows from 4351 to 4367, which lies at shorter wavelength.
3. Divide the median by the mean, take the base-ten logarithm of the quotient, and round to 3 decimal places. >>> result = 0.024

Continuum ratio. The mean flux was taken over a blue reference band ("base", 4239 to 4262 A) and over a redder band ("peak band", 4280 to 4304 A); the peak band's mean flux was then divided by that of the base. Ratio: 0.88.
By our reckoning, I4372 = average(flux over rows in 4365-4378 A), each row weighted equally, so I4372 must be 9.3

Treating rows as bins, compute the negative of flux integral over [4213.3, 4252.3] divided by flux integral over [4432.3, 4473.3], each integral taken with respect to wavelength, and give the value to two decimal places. -0.85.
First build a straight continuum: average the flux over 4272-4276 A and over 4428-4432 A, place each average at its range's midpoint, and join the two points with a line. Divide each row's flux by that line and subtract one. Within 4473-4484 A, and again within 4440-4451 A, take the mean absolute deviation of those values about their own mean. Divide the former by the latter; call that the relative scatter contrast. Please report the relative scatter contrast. 1.06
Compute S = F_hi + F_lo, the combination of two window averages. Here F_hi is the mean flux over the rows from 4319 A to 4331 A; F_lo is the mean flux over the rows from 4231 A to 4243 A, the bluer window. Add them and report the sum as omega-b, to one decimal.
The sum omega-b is 17.1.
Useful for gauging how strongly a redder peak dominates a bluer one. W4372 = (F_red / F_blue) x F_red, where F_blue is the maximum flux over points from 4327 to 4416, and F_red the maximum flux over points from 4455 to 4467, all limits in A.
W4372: 10.4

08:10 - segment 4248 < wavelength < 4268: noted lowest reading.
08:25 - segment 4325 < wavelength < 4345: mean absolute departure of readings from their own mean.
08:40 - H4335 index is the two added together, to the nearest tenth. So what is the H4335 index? 9.7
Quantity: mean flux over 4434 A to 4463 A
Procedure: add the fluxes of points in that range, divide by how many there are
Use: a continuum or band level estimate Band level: 9.6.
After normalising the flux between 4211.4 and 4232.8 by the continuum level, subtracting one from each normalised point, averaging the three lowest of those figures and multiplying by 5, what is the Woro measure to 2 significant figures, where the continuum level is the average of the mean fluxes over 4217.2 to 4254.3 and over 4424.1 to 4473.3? -1.2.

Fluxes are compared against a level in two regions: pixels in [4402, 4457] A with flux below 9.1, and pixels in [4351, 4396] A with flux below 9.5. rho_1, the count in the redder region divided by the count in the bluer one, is 0.2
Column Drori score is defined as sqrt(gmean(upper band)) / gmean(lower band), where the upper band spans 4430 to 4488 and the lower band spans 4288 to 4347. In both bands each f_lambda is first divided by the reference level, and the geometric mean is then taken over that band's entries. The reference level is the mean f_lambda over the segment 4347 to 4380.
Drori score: 1.25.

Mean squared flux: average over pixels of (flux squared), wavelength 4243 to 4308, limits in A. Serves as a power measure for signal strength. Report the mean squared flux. 70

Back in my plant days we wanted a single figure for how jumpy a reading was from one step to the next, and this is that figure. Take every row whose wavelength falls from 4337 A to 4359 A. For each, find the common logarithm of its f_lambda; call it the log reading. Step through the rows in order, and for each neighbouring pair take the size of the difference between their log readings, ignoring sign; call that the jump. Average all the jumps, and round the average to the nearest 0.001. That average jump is 0.057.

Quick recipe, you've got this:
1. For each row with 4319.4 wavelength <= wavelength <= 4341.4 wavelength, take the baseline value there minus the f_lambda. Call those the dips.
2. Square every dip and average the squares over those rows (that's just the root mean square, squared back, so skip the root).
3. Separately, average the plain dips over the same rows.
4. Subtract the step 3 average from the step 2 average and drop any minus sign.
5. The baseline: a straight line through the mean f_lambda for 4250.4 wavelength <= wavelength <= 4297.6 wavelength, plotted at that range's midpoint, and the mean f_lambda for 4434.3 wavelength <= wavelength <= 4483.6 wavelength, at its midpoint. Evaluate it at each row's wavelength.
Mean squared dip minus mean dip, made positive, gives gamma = 1.5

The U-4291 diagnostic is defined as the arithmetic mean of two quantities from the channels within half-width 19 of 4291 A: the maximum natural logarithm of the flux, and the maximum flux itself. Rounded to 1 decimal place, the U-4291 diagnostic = 5.6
